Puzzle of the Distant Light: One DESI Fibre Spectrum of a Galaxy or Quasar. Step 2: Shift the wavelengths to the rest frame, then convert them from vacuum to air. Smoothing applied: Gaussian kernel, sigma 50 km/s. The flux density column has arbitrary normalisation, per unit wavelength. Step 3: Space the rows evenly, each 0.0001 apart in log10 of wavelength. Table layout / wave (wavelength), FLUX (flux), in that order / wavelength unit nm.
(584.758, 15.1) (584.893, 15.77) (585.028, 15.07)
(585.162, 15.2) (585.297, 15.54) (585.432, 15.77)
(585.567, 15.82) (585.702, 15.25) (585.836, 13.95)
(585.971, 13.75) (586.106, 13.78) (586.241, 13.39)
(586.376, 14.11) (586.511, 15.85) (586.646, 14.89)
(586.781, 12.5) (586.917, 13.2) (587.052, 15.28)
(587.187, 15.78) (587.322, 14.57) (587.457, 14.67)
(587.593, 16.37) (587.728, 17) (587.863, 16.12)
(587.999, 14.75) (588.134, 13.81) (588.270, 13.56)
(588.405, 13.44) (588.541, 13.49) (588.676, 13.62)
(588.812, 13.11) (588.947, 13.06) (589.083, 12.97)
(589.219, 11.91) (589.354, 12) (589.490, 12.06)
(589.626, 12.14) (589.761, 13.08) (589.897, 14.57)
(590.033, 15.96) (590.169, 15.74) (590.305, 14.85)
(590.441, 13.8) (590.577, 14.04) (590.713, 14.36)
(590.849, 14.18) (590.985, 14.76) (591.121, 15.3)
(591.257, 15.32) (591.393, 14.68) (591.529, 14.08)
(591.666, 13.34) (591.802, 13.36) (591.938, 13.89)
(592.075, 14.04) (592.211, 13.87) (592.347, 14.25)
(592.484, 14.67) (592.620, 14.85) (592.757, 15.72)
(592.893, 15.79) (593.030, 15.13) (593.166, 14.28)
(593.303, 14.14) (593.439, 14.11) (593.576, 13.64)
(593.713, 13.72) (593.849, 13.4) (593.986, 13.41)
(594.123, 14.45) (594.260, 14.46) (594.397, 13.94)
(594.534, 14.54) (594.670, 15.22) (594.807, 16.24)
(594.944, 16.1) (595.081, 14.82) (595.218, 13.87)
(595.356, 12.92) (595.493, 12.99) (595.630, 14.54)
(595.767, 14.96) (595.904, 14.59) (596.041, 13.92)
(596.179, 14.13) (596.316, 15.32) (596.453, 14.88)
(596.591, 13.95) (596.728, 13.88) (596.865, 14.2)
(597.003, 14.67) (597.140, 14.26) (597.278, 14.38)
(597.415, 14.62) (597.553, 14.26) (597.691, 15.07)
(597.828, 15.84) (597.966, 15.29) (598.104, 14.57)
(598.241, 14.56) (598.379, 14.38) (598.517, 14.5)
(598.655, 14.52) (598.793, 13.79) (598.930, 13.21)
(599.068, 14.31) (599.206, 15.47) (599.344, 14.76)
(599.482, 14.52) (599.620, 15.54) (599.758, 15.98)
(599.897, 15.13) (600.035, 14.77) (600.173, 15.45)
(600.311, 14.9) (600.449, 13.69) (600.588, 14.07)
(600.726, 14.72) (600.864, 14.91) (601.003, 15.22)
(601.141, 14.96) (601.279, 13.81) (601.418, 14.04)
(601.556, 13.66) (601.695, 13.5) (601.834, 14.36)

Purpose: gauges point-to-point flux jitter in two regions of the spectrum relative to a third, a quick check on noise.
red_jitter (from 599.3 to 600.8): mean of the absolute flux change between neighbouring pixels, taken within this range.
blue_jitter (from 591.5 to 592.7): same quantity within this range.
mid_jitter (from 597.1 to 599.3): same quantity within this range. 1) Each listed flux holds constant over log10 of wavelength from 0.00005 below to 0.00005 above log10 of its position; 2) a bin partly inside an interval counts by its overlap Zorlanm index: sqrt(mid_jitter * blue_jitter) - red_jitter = -0.24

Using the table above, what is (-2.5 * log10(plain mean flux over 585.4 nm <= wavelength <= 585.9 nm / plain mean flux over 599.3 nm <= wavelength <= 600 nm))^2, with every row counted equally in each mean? 0.0000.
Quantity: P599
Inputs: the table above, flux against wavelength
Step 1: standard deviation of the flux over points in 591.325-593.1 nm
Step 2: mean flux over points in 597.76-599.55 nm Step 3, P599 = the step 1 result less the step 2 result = -13.8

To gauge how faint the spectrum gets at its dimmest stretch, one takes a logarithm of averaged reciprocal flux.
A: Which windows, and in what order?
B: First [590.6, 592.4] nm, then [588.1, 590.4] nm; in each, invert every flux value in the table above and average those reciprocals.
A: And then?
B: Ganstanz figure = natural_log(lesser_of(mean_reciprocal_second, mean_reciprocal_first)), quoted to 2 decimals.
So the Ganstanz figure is -2.66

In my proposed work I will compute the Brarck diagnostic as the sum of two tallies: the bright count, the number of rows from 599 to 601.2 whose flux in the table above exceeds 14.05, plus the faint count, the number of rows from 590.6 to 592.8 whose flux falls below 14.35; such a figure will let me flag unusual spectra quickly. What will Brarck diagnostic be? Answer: 23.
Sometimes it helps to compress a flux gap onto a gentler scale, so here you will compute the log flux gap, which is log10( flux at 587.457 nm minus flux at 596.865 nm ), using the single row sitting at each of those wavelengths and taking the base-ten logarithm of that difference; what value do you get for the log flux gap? -0.33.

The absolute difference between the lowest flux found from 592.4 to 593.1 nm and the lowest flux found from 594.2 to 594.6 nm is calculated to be 0.73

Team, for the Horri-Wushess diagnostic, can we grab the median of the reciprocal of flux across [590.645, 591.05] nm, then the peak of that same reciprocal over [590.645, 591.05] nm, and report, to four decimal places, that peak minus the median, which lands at 0.0009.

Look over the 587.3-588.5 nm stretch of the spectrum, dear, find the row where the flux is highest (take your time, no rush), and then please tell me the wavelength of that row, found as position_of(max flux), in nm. 587.728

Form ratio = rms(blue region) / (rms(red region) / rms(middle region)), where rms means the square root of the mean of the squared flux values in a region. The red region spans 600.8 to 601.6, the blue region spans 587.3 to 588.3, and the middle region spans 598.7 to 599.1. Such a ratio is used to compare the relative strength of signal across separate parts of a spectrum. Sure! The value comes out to 14.4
